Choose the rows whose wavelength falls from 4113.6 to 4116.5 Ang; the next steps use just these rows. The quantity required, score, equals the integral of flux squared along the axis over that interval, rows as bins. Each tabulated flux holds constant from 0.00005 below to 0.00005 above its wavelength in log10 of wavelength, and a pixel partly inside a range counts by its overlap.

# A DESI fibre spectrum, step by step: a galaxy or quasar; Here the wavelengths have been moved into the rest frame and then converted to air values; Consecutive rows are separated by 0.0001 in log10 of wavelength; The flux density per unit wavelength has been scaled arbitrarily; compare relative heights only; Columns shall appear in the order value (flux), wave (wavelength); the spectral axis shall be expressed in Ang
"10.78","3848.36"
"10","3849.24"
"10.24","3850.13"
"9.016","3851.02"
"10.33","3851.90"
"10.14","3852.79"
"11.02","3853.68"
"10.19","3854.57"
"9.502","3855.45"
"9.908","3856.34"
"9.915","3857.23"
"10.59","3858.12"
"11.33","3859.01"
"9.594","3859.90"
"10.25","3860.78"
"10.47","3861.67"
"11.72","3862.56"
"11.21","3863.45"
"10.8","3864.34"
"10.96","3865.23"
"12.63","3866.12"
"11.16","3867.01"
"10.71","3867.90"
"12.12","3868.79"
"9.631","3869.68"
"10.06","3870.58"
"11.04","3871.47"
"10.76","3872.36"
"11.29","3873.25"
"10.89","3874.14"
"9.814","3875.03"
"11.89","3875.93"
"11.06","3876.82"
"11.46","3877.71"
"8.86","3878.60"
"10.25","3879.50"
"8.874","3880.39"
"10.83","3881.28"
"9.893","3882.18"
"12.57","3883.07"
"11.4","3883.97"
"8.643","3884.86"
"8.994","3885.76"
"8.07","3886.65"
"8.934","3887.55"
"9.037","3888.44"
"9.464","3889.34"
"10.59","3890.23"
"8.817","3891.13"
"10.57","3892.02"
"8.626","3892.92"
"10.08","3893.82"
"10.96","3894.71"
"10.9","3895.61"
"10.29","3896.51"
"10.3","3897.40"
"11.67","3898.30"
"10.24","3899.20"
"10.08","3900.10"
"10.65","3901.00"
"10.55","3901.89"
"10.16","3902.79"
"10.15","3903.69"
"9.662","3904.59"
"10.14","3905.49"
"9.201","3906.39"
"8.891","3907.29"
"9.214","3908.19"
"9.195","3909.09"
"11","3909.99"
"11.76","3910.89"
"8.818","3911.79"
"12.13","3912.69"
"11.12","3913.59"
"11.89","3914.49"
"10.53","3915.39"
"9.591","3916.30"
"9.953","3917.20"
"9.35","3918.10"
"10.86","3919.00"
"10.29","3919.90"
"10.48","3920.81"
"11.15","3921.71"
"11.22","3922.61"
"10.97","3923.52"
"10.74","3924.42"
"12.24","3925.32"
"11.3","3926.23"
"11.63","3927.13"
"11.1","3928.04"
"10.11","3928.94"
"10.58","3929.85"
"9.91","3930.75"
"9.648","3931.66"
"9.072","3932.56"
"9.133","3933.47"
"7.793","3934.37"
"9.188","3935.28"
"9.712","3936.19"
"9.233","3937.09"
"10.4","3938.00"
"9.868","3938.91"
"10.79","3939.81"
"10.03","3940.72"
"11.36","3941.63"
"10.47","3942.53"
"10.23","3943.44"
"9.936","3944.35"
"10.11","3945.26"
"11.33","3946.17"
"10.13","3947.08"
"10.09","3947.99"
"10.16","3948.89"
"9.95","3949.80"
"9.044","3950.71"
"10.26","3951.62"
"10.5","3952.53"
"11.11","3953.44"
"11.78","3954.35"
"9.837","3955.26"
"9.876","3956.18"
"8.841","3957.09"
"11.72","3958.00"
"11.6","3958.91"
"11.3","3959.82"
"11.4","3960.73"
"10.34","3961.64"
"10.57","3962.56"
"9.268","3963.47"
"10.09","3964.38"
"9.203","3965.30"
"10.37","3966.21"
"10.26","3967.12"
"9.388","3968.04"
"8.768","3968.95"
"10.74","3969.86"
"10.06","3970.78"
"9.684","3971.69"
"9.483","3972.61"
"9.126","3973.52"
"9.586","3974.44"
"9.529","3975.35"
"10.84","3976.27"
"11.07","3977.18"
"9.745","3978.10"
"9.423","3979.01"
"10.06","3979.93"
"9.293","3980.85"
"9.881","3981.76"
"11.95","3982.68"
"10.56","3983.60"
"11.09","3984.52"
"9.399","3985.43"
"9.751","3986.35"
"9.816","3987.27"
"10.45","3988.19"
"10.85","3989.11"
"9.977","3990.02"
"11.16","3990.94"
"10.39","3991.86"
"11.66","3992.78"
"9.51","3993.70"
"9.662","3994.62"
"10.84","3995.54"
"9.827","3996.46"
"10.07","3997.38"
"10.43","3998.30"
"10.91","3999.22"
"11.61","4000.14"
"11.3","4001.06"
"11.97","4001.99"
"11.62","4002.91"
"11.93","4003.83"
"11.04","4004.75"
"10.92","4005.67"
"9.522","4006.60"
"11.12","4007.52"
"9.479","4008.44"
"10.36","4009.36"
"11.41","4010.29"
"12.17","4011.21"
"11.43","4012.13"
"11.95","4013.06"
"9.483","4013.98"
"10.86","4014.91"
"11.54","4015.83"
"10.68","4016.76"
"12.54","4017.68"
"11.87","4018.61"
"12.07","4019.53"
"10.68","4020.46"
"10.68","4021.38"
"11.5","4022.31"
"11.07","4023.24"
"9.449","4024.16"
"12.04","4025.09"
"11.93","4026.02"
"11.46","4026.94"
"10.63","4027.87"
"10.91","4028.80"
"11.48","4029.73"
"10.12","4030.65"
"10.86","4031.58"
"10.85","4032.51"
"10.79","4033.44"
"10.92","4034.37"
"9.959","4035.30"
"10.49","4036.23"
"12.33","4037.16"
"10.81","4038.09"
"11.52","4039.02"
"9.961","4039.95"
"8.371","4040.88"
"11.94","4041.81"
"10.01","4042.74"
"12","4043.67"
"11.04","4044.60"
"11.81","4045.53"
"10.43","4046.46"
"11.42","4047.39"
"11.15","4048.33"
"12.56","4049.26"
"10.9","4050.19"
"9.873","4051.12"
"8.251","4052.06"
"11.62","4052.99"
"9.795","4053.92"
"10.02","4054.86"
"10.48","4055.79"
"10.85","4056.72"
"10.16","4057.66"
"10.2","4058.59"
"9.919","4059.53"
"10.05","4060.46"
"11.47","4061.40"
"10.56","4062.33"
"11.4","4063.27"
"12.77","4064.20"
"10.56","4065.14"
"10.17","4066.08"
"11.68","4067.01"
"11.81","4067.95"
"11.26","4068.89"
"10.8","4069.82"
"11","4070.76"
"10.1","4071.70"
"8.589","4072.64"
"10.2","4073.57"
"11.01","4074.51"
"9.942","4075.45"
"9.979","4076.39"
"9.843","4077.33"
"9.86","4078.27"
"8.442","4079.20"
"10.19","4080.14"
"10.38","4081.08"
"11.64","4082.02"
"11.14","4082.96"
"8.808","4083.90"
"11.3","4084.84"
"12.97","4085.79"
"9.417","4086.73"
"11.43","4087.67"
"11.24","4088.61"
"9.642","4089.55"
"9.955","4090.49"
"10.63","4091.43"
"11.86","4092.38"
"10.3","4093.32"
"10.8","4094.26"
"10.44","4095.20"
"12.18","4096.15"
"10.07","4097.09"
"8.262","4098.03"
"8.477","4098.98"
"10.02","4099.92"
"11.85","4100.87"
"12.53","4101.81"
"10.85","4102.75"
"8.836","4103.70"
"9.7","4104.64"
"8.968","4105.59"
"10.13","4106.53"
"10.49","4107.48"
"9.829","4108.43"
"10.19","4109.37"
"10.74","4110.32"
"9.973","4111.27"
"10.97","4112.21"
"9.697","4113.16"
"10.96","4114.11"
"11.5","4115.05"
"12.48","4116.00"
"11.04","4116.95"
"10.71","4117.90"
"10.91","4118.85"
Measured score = 393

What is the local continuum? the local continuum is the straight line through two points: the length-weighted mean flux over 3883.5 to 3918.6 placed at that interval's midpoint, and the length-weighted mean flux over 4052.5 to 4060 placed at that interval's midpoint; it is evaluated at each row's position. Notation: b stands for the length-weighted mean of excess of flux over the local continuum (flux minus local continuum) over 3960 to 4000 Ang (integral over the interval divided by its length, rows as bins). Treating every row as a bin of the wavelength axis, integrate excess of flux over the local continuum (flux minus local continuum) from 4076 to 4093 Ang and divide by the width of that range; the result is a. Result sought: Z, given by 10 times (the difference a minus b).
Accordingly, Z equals 1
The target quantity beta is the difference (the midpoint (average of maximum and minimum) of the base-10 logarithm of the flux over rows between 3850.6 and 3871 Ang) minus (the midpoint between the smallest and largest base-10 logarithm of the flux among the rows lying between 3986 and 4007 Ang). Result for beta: 0.000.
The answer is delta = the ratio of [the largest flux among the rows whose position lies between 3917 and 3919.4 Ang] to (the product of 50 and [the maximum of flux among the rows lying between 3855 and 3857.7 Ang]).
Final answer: 0.022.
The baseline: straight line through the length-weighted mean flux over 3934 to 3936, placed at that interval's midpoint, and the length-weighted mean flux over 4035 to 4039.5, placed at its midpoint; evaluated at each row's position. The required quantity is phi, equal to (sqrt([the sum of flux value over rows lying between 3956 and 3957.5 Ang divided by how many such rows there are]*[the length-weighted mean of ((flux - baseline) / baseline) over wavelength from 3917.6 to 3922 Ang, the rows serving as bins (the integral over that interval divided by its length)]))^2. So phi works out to 2.4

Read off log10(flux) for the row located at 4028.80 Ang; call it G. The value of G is 1.04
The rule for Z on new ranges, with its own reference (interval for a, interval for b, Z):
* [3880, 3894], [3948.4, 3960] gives -6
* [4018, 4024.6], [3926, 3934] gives 7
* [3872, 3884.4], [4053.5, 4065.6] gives 5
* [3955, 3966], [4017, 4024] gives -9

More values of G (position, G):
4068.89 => 1.05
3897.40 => 1.01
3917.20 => 1.00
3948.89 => 1.01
